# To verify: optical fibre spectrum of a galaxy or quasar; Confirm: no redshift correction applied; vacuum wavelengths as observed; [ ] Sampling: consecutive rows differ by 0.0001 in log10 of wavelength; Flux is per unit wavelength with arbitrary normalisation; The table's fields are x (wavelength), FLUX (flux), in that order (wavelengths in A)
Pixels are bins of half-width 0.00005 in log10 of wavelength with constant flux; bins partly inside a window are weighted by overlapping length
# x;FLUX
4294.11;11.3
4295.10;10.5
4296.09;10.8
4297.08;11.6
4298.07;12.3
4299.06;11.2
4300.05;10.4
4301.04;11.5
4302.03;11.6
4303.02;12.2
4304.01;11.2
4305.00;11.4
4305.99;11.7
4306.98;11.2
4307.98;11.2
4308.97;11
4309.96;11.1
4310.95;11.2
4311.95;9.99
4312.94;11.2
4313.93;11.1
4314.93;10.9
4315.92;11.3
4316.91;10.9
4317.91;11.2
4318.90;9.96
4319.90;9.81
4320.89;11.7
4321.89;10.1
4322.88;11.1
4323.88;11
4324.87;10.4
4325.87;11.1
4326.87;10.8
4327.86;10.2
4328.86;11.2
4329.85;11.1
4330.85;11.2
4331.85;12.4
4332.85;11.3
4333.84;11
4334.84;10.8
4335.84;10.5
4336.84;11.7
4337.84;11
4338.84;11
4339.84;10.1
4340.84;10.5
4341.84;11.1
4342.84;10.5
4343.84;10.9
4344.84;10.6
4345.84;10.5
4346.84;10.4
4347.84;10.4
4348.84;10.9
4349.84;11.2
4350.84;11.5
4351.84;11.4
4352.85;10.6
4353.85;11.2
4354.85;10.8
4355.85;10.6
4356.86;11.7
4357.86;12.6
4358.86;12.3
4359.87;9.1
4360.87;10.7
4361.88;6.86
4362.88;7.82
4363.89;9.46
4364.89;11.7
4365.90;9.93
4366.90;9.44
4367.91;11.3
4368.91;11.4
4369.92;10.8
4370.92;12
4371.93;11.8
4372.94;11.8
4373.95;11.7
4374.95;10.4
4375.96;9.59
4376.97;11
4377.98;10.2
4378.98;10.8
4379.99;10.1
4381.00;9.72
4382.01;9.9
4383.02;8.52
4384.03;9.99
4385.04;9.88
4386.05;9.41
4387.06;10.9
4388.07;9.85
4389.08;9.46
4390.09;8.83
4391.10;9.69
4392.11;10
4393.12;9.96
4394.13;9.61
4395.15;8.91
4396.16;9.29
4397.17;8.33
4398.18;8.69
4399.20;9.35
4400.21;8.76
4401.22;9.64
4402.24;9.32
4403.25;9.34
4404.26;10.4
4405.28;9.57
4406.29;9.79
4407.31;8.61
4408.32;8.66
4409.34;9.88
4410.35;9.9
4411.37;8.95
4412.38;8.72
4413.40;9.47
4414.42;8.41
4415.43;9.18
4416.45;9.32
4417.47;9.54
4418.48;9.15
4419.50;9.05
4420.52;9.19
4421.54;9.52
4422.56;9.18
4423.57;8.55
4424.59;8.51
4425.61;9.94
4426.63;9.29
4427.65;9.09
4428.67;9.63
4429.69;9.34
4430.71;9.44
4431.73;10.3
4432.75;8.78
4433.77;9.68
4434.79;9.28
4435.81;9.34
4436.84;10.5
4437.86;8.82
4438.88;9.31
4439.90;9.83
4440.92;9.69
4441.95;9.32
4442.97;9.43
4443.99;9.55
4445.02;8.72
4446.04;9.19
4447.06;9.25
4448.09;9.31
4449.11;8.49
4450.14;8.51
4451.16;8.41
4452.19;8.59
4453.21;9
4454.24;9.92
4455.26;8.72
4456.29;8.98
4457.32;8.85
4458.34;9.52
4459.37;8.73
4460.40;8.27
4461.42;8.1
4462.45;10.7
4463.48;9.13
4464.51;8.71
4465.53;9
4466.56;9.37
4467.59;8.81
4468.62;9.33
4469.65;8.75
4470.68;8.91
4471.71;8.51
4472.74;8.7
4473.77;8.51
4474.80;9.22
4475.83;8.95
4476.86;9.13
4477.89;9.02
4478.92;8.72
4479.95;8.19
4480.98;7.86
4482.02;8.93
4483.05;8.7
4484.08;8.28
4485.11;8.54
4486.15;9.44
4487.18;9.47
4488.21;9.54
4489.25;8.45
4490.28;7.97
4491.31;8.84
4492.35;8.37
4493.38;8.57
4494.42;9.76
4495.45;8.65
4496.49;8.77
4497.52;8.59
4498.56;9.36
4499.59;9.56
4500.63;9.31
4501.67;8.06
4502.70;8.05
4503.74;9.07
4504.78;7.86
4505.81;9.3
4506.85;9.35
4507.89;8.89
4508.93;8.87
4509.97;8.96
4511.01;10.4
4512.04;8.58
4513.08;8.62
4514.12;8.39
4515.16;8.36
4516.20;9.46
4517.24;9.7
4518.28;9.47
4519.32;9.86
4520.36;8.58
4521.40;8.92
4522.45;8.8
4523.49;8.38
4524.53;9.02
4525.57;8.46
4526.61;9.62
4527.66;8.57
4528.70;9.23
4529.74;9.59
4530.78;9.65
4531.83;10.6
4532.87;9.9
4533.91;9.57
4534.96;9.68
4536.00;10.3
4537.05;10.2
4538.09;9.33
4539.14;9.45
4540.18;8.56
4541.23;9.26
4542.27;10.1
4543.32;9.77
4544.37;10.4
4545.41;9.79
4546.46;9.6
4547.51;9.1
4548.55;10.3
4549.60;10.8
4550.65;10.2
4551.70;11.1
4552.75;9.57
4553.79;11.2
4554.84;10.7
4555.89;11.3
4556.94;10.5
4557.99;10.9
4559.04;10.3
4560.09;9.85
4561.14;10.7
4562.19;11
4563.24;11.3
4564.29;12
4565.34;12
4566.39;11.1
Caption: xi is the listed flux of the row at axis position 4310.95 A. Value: 11.2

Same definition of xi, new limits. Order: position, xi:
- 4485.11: 8.54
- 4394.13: 9.61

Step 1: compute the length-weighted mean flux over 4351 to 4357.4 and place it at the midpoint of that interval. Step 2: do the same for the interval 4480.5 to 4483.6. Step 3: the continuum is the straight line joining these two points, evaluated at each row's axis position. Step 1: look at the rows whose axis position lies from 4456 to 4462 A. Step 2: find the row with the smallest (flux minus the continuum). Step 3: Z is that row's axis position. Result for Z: 4461.42 A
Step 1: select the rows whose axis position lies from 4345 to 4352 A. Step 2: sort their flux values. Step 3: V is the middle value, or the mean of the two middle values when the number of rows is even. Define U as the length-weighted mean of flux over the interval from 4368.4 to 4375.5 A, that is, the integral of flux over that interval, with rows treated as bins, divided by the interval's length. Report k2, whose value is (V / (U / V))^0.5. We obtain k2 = 3.23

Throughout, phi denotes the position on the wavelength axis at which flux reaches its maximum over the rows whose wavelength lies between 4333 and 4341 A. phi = 4336.84 A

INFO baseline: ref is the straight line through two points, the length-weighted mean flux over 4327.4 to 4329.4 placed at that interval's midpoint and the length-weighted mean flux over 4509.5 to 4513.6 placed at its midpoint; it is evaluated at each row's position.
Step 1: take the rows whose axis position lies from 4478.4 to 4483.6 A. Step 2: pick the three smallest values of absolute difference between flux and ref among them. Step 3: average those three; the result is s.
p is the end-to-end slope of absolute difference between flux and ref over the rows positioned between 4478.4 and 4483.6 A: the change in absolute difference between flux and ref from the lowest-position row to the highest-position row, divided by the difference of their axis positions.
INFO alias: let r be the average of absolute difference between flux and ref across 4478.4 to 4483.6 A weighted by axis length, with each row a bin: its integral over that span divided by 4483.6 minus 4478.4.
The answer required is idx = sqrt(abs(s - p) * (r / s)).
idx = 1.0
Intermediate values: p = 0.00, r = 0.94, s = 0.6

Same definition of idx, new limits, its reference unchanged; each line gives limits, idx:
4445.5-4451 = 0.7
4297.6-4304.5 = 1.0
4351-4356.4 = 1.0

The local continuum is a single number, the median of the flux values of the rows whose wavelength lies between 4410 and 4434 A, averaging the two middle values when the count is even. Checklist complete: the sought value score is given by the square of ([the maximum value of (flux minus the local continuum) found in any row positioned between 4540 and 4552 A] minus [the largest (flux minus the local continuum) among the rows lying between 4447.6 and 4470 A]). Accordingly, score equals 0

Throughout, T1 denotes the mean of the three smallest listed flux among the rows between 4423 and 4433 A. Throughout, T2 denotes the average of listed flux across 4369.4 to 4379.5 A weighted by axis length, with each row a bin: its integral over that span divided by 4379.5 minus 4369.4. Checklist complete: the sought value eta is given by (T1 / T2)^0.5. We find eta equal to 0.88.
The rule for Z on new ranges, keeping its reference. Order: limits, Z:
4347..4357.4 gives 4347.84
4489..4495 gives 4490.28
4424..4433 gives 4424.59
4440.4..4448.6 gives 4445.02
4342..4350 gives 4346.84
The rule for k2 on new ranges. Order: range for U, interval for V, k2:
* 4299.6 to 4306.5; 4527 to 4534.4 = 2.83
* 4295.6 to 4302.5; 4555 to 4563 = 3.18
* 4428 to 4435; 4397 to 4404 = 3.02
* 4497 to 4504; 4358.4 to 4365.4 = 3.18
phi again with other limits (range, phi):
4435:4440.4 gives 4436.84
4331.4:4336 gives 4331.85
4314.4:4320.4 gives 4315.92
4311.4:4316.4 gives 4315.92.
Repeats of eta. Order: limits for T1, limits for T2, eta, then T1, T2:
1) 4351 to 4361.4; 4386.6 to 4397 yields 1.03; 10.1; 9.6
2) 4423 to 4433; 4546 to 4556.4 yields 0.91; 8.6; 10.4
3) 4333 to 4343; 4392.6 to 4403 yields 1.06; 10.4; 9.2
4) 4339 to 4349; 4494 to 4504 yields 1.08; 10.3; 8.9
